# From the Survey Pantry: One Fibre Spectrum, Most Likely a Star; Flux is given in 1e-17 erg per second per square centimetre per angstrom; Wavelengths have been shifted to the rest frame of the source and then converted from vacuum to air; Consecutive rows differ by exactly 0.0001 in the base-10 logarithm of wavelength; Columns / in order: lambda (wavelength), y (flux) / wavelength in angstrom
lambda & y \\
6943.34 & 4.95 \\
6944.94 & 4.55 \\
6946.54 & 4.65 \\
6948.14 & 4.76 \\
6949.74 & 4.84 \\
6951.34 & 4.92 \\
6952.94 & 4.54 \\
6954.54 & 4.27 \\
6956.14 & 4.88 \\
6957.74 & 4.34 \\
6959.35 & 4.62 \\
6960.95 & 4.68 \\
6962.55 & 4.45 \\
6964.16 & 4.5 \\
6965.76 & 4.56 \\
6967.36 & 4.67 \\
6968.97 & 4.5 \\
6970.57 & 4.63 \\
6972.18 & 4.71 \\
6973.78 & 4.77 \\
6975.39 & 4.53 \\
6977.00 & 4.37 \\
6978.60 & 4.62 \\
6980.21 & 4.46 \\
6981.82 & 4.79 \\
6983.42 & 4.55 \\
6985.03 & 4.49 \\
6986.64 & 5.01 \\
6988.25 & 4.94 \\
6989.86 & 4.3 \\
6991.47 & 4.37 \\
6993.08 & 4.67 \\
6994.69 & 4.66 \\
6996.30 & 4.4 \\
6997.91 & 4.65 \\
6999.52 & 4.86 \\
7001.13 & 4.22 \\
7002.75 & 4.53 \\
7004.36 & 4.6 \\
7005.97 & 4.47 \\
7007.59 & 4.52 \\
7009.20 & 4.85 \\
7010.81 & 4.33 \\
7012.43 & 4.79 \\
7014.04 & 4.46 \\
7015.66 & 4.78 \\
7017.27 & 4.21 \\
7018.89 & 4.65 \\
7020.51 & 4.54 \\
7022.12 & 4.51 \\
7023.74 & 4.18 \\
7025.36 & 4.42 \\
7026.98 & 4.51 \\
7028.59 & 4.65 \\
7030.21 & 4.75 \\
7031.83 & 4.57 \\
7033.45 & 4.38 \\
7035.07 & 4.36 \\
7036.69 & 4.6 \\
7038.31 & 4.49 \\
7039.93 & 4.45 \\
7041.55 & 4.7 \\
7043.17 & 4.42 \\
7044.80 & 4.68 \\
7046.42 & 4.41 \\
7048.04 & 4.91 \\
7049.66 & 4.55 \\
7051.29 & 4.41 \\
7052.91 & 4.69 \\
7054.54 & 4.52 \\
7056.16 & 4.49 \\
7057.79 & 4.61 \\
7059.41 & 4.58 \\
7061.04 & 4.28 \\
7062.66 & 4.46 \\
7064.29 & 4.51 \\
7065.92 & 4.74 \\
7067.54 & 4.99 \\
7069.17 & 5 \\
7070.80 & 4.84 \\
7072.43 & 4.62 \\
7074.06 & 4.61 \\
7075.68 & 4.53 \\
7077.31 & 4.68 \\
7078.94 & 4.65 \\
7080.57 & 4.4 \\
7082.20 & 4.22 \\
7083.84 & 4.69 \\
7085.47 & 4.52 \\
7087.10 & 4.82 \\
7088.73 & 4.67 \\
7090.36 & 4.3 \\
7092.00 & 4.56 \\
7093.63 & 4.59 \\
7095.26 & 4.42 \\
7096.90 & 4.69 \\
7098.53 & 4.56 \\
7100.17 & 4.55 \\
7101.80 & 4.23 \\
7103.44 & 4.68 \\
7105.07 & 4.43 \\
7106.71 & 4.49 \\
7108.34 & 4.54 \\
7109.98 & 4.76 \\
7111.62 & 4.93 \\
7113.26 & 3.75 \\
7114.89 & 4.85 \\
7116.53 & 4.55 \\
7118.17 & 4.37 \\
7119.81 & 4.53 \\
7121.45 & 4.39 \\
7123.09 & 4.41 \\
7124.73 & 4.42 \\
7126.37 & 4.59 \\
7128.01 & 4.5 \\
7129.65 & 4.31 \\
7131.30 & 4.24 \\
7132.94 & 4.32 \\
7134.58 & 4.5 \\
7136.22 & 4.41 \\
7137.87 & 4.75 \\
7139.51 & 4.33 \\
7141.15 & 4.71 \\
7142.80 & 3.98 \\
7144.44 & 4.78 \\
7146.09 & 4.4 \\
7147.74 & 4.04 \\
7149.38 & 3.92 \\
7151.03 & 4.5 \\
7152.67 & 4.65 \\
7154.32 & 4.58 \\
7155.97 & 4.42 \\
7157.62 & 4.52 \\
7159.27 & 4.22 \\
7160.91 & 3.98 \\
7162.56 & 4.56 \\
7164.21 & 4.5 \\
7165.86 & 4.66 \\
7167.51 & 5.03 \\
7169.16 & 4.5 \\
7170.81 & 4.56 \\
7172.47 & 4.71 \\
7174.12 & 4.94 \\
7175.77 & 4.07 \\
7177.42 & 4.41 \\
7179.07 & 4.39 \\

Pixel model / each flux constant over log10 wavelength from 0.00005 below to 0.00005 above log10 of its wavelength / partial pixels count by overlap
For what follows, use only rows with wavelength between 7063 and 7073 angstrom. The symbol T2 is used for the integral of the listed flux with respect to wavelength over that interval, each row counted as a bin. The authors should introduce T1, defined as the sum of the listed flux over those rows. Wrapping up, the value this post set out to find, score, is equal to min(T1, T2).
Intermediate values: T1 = 28.7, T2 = 48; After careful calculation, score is 28.7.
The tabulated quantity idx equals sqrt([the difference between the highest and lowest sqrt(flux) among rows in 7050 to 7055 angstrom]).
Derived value 0.26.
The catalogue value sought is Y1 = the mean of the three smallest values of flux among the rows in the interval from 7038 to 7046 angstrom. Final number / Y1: 4.45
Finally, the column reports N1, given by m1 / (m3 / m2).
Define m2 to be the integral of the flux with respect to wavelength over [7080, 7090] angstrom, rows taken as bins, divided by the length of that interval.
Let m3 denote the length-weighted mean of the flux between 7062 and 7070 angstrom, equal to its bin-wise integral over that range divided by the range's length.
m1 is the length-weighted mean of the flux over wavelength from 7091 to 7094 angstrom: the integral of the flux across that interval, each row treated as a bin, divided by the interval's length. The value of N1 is 4.36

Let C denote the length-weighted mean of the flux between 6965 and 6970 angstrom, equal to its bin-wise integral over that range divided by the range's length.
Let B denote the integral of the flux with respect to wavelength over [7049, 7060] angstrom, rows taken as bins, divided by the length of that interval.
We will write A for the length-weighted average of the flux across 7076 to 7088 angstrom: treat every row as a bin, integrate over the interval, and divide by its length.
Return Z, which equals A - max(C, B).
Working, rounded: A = 4.57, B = 4.55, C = 4.58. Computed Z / -0.02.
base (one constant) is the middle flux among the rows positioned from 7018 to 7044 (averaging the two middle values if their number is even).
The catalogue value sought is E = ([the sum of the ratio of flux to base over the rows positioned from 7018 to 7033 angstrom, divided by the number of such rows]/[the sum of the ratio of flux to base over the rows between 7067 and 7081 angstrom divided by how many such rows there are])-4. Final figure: -3.04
